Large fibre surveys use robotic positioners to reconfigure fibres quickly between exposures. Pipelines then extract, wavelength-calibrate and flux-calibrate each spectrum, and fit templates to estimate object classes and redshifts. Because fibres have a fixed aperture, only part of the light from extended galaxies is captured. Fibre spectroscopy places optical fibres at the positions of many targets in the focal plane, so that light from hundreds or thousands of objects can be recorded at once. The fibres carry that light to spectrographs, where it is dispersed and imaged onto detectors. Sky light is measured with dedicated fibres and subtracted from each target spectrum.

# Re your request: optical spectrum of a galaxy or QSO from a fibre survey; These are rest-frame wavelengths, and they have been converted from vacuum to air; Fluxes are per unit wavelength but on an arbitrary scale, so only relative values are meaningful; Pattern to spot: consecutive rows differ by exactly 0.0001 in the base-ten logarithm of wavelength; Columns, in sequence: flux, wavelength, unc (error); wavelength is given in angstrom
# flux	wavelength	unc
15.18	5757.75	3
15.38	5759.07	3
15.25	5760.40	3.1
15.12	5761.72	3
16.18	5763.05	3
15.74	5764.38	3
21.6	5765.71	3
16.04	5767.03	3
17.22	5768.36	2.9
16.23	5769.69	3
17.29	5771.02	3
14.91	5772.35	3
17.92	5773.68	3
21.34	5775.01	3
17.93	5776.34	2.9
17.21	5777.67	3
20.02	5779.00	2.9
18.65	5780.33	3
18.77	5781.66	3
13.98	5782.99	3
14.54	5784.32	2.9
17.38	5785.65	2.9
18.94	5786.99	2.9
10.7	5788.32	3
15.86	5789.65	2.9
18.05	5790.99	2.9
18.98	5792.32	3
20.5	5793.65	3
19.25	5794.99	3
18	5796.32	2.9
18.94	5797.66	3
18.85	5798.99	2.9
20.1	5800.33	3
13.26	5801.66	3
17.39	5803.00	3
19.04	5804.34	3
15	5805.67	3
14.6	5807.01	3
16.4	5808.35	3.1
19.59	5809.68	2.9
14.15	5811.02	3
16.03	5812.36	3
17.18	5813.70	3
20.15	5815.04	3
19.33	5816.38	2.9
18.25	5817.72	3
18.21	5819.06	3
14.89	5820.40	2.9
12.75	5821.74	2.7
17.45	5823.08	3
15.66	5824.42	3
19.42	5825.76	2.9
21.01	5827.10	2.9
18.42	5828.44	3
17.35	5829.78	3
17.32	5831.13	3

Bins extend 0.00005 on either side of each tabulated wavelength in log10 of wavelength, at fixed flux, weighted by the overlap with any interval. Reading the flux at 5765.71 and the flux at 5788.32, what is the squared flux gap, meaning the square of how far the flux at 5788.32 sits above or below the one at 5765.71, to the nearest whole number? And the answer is 119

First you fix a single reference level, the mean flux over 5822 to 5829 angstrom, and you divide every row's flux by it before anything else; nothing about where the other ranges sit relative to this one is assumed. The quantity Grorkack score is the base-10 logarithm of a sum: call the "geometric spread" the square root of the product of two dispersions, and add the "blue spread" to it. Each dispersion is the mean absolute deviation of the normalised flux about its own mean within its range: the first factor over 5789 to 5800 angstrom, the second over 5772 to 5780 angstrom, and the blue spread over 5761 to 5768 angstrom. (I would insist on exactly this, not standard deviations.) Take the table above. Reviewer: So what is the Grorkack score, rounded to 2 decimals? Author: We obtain -0.77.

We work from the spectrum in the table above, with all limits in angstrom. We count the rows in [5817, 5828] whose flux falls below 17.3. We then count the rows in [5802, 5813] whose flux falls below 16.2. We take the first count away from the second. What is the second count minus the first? 1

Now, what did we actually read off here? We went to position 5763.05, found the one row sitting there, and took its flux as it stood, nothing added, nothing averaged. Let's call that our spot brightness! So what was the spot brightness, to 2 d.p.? 16.18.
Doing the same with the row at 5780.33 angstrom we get 18.65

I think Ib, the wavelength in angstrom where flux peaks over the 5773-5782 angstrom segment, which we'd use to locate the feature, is 5775.01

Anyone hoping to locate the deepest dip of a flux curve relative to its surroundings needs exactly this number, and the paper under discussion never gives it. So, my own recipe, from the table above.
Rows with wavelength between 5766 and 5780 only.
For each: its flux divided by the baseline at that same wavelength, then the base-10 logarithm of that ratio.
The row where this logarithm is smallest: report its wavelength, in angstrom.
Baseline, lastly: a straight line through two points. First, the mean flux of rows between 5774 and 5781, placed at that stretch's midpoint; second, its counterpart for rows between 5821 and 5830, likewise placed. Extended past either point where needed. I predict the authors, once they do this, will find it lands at 5772.35 angstrom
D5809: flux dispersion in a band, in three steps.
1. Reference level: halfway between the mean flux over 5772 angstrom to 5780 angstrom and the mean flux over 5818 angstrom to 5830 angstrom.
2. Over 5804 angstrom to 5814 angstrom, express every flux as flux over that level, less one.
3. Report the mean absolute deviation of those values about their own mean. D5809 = 0.089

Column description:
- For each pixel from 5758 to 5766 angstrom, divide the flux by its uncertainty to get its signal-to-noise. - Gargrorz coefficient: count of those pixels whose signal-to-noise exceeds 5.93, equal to 1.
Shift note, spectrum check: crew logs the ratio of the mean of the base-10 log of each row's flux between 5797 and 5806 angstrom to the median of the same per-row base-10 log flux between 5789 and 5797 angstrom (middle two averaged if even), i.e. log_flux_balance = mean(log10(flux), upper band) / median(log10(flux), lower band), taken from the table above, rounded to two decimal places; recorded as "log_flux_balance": 0.98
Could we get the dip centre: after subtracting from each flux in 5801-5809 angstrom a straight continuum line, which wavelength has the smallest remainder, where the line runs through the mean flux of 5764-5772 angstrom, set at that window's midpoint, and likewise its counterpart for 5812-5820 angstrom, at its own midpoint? 5801.66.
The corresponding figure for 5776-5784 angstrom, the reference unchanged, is 5782.99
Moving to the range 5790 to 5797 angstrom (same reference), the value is 5796.32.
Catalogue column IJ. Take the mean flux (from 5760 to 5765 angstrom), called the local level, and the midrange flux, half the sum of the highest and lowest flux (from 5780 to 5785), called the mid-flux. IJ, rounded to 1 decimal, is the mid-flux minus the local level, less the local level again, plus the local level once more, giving 0.8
